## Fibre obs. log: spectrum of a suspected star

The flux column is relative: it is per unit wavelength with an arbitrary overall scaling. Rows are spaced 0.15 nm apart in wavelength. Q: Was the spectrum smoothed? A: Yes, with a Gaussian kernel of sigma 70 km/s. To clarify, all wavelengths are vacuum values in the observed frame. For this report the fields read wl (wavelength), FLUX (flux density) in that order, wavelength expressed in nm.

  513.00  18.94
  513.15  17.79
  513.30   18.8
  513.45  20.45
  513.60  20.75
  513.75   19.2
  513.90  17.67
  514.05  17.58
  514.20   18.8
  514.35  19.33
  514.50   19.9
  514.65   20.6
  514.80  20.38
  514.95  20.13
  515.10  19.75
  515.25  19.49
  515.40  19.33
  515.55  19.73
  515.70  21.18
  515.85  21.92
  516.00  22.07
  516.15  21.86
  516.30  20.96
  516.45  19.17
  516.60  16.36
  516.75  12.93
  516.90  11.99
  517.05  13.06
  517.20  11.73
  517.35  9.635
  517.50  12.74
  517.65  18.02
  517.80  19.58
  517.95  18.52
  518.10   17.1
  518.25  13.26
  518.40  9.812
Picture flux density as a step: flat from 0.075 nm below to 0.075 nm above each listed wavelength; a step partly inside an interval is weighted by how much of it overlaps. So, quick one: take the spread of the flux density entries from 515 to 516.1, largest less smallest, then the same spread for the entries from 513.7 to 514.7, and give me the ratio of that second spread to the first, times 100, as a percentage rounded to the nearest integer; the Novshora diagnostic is 110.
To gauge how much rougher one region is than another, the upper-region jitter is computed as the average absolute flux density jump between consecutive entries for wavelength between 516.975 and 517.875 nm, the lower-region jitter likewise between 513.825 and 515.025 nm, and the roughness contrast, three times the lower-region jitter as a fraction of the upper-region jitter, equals 0.57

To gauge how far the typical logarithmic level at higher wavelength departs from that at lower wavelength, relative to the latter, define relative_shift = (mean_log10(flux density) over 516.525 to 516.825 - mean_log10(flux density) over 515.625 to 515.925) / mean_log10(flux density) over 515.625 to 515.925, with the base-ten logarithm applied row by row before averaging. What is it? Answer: -0.128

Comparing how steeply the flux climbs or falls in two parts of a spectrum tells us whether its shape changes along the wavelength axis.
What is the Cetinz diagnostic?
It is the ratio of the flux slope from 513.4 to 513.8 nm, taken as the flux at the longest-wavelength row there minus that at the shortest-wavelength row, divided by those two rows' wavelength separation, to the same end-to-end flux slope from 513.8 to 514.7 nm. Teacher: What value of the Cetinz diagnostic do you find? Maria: -1.1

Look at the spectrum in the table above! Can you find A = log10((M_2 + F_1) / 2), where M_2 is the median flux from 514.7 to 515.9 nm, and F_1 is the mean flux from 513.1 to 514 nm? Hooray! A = 1.29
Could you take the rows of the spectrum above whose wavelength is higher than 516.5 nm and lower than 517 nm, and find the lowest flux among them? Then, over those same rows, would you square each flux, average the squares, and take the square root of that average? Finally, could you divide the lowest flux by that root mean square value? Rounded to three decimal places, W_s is 0.863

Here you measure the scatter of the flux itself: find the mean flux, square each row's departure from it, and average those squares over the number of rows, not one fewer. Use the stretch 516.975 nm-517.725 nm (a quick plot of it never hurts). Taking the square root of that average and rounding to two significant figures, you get 2.8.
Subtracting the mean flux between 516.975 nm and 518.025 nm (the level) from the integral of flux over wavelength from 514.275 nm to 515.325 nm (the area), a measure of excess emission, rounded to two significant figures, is 6.2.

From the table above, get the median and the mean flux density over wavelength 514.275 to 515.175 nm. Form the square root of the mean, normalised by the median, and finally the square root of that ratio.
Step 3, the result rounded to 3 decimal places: 0.473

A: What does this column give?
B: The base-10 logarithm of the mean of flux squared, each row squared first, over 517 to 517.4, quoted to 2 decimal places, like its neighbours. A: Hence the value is 2.13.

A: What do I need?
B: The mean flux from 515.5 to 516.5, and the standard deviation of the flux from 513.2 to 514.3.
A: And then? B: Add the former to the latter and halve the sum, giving 11.1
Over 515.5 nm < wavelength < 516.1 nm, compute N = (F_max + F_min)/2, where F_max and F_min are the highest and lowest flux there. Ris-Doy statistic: 20.9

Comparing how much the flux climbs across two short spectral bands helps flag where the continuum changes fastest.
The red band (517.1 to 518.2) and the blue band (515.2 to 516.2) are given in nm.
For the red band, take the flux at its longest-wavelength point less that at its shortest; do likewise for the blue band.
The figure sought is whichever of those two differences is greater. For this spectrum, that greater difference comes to 5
